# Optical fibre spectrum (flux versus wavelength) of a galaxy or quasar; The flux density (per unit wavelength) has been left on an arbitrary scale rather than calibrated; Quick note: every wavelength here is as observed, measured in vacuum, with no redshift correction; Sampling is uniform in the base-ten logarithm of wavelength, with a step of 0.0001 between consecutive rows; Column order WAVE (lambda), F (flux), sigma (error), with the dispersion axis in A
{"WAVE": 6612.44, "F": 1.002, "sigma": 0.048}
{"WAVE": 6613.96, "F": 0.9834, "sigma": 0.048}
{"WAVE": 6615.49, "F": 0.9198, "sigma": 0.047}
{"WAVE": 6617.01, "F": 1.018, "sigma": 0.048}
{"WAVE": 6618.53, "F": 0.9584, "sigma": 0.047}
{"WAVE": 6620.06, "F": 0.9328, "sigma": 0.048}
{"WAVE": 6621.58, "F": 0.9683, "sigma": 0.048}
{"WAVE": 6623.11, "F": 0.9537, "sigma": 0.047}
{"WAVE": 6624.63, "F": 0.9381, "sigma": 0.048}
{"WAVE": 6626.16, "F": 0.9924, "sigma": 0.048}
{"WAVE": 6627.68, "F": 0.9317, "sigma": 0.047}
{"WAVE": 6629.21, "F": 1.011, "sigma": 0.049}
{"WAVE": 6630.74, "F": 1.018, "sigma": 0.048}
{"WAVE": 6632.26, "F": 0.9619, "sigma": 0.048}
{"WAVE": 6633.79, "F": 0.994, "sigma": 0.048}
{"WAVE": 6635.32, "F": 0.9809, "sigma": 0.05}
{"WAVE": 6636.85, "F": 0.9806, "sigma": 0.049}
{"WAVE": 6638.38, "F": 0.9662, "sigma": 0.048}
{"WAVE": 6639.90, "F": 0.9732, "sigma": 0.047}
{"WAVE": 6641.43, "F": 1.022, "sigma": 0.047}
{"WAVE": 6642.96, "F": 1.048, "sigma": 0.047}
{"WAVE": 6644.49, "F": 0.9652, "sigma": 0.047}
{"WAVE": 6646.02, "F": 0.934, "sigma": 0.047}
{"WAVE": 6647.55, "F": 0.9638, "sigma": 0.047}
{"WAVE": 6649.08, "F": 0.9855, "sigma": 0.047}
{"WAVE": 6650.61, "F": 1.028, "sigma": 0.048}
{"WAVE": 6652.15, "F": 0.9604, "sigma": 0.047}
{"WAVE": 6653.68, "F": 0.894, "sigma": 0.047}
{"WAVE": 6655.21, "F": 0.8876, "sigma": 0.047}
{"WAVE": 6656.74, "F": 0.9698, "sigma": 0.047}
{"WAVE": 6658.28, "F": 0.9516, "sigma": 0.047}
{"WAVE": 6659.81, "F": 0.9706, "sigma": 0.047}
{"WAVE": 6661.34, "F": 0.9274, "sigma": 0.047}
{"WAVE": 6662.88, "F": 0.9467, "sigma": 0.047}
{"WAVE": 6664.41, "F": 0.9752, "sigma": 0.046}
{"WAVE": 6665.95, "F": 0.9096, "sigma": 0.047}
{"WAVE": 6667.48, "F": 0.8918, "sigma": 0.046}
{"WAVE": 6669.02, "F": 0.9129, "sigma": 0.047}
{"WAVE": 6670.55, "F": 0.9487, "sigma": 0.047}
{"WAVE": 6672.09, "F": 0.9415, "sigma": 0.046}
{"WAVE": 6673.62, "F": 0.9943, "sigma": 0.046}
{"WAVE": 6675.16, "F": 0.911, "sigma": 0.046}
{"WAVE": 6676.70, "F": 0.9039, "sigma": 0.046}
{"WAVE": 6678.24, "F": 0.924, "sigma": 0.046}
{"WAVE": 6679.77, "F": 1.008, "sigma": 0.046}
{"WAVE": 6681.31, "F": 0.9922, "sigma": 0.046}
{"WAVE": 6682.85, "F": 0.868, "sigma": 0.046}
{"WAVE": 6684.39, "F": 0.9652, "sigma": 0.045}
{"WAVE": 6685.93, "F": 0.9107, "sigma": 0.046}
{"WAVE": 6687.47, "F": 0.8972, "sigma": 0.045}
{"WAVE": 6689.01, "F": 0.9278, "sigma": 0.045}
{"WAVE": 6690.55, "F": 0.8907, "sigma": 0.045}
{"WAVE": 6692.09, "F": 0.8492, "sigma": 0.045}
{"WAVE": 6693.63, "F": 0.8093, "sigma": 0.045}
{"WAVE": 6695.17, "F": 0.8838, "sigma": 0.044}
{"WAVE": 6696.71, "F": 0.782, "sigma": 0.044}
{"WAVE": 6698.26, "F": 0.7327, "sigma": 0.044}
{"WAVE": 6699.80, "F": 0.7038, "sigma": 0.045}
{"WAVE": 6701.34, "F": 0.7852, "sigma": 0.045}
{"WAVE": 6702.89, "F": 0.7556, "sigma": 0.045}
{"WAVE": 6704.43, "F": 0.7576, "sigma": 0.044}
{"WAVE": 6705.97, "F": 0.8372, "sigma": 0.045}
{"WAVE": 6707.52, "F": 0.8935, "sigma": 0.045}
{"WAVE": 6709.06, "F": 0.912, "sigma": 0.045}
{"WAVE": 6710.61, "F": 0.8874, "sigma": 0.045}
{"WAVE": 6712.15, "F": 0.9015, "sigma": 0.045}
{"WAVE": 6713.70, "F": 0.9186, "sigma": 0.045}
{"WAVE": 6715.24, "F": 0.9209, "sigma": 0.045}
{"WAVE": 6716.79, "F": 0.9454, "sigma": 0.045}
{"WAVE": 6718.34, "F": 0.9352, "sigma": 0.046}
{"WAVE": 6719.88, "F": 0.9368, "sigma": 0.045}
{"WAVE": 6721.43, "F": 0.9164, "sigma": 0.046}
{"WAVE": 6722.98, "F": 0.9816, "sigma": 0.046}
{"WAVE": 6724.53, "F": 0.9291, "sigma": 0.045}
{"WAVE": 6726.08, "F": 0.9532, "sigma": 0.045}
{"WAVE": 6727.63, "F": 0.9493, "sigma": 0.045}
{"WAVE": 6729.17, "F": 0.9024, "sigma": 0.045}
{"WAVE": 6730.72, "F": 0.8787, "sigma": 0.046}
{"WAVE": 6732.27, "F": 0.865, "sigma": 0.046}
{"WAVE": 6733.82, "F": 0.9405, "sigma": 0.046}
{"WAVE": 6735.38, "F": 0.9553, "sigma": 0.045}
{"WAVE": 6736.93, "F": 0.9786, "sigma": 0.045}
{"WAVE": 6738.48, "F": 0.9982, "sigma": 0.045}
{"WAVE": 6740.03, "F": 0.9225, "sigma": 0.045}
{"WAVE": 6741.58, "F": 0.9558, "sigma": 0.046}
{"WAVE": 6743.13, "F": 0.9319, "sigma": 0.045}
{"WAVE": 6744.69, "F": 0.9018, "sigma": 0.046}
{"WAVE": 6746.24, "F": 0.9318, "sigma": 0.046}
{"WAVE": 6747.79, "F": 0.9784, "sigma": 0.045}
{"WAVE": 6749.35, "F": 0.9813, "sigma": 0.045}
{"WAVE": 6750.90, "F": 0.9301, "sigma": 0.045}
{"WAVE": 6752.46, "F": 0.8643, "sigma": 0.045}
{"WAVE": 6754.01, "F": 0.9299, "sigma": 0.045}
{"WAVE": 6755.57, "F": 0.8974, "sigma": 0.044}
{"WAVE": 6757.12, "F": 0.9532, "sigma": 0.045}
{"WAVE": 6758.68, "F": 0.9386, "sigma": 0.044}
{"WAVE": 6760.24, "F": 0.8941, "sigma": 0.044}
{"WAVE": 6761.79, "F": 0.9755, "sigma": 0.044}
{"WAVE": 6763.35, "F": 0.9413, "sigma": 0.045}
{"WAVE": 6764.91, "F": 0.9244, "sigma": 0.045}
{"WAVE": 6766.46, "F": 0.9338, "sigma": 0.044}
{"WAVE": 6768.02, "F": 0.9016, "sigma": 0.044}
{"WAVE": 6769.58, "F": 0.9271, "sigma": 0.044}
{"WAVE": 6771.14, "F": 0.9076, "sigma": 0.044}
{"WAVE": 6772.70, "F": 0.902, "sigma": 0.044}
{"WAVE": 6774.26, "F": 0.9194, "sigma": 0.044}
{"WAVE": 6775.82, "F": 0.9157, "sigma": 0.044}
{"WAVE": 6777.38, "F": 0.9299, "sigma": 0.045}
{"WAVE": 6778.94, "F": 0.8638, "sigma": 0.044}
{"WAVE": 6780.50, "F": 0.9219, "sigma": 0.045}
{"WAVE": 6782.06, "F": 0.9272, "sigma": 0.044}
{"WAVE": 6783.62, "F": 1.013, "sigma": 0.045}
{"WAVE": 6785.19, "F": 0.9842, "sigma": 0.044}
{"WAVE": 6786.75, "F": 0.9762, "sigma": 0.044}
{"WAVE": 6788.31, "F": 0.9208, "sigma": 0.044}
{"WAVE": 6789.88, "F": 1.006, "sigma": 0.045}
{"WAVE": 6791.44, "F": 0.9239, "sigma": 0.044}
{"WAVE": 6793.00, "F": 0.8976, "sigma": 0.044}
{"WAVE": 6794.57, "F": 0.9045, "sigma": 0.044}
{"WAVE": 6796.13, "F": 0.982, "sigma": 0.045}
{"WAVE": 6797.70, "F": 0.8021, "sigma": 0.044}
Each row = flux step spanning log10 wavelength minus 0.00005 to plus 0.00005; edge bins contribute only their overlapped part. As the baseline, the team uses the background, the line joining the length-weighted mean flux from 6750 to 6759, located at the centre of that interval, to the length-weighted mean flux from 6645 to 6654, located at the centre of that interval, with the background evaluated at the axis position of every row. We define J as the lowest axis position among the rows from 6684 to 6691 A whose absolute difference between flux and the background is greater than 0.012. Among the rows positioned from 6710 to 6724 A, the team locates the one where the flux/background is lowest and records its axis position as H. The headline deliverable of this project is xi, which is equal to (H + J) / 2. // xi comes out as 6697.5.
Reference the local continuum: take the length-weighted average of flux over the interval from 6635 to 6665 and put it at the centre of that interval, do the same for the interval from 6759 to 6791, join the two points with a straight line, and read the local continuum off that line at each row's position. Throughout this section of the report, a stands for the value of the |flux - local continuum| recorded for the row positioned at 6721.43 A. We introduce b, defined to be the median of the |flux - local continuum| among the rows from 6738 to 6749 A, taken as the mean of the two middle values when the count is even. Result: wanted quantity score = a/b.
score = 1.5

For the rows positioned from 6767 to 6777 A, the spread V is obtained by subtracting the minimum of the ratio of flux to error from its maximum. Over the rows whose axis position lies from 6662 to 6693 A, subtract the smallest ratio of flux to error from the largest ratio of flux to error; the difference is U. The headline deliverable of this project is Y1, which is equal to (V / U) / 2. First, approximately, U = 3.0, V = 0.6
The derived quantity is 0.1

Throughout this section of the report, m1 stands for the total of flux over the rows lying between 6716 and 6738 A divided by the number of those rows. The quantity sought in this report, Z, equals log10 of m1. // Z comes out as -0.030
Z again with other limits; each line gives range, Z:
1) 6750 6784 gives -0.035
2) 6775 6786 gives -0.028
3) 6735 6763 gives -0.027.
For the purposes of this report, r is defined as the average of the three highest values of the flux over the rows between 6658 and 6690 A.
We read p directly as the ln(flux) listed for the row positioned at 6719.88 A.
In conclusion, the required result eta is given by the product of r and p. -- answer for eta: -0.07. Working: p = -0.07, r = 1.00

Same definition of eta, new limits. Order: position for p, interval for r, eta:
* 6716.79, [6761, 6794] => -0.06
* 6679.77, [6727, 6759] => 0.01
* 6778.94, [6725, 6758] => -0.14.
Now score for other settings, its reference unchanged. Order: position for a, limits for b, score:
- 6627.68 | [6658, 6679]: 1.2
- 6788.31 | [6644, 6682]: 0.3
